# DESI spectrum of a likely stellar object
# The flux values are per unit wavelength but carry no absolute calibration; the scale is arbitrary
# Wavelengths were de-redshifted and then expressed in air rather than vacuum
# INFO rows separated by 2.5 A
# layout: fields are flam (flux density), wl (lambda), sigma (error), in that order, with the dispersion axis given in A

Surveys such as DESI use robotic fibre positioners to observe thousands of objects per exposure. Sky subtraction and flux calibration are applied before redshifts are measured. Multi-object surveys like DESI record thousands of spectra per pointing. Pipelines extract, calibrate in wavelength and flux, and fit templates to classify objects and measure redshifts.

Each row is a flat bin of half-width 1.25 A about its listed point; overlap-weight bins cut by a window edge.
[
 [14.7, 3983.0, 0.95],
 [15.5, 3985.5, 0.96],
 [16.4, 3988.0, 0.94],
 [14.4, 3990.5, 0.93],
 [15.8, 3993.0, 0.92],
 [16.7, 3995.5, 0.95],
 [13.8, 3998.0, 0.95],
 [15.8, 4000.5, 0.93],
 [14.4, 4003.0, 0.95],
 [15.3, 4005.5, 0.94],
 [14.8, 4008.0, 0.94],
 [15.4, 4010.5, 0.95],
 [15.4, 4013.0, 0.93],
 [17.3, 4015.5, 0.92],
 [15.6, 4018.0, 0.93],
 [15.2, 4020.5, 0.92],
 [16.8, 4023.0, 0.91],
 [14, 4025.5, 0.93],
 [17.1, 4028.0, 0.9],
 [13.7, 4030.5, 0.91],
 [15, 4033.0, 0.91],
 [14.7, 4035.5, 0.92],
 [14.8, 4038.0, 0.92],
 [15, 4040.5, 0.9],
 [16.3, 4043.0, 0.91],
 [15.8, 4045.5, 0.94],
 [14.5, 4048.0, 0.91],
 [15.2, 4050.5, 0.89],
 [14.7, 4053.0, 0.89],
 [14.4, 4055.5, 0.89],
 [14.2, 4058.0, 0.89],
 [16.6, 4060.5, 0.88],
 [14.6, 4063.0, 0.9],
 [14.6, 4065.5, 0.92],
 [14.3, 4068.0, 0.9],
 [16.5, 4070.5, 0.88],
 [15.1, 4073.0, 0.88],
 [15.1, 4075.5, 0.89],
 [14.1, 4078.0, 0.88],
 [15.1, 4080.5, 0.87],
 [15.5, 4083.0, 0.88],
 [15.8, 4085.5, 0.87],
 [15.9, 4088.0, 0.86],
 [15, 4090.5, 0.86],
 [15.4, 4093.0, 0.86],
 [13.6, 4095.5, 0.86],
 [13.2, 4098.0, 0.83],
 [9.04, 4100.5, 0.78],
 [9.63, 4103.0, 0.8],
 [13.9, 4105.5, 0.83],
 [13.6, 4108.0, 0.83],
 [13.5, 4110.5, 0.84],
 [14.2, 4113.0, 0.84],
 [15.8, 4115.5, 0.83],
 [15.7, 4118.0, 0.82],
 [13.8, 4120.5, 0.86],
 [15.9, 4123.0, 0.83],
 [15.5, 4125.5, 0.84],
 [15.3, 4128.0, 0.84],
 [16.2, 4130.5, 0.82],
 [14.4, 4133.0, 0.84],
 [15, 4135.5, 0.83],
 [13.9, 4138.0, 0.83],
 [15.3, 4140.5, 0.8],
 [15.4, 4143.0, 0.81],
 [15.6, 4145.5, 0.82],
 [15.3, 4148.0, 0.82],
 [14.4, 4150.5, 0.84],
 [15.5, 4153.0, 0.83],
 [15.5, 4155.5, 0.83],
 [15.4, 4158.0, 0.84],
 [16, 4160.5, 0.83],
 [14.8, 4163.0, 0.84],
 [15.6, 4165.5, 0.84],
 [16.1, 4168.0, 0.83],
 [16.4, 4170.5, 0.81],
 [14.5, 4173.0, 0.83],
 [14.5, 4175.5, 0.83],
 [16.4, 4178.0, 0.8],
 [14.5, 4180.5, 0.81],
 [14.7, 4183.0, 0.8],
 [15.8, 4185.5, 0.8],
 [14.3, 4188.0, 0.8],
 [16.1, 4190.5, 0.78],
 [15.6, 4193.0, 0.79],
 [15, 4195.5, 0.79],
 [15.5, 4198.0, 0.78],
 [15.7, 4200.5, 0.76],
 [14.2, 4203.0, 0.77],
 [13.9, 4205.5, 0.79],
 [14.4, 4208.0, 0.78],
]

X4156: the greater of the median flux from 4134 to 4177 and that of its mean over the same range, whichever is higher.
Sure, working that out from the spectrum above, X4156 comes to 15.4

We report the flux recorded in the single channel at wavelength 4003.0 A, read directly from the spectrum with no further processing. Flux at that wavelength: 14.4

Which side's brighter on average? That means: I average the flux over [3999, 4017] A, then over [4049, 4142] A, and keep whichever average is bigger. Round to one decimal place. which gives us 15.5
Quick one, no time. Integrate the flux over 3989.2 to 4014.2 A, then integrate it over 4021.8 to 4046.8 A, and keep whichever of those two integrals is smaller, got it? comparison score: 380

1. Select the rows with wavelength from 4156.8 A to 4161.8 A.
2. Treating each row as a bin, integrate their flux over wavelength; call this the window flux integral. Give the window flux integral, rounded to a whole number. 78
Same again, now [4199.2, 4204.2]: 75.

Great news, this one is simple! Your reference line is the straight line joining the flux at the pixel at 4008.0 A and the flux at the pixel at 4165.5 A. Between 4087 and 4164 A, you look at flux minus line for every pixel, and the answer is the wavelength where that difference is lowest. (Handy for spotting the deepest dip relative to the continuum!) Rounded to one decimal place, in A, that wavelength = 4100.5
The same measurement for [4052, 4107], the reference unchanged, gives 4100.5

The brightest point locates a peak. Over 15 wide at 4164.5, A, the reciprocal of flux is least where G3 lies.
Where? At 4170.5 A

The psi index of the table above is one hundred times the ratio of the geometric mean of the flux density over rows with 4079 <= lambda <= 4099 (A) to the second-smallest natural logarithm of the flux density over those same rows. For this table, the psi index 571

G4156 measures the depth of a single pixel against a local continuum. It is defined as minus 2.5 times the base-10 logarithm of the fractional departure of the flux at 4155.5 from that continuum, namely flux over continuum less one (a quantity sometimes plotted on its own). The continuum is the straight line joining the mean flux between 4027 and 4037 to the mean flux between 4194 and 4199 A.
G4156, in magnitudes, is 4.3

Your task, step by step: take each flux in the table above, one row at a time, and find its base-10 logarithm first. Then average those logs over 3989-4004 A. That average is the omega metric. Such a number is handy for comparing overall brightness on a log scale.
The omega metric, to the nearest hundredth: 1.18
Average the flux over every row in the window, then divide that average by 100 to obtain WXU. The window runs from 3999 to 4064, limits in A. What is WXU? 0.1525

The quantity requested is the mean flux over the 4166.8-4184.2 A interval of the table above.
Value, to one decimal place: 15.3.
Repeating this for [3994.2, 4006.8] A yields 15.2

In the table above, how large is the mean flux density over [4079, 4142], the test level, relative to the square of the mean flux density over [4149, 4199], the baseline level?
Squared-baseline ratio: 0.0613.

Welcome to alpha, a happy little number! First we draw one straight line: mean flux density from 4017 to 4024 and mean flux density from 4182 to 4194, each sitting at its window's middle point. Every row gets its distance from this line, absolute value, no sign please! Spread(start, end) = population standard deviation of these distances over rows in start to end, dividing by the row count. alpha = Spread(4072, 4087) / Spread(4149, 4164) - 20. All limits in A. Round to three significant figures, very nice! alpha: -18.7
